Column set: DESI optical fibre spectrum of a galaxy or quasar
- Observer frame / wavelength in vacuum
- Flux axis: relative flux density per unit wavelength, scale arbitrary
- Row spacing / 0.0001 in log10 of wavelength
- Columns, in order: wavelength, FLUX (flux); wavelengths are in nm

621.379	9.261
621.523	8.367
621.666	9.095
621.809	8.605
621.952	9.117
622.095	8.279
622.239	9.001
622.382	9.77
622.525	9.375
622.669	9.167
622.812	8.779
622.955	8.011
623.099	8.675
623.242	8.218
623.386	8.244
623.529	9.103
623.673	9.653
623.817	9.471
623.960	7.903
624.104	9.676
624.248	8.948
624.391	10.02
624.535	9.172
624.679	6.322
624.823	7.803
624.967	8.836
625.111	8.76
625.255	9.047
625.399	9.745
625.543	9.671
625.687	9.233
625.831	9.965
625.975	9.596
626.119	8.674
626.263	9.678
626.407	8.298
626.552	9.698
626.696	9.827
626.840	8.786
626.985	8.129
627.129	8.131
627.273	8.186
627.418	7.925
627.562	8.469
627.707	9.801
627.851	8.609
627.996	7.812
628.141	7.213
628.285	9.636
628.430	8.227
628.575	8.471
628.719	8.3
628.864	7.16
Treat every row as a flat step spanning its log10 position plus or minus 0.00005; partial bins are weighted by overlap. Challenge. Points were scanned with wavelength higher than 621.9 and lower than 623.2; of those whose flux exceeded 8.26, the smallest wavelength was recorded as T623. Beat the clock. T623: 621.952 nm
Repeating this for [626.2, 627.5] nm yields 626.263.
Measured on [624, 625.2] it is 624.104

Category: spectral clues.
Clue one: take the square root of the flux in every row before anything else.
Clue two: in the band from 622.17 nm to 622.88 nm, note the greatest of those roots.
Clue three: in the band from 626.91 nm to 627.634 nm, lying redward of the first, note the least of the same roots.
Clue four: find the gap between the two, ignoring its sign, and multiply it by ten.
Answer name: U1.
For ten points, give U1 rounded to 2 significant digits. 3.1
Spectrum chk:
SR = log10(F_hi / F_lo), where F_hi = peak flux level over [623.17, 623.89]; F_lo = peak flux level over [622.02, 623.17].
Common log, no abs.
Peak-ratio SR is -0.005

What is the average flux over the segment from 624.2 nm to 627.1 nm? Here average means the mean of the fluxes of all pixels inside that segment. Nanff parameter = 9.0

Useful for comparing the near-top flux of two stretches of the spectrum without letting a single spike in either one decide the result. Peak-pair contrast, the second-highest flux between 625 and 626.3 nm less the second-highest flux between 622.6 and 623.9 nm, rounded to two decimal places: 0.27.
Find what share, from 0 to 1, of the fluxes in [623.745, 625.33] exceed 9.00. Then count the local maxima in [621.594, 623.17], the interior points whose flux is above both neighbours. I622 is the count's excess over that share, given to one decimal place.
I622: 1.5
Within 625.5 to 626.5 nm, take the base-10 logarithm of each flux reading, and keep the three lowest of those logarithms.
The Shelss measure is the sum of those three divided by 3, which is 0.941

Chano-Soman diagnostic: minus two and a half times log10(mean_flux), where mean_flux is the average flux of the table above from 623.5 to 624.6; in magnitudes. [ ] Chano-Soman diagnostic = -2.415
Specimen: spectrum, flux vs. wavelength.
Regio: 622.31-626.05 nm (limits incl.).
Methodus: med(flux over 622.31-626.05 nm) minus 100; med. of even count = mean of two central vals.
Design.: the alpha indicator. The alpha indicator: -90.9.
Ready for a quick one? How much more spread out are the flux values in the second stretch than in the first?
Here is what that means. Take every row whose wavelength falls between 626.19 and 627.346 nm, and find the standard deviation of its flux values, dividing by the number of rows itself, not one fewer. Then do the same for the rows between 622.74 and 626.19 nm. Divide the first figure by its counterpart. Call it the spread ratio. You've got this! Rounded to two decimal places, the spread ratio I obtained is 0.87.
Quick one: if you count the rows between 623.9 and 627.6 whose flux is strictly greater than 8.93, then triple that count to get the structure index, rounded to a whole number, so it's 39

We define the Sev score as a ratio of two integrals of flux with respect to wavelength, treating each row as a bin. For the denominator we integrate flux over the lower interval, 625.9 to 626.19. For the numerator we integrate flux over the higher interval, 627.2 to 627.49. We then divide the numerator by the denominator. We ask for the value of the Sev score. 0.88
